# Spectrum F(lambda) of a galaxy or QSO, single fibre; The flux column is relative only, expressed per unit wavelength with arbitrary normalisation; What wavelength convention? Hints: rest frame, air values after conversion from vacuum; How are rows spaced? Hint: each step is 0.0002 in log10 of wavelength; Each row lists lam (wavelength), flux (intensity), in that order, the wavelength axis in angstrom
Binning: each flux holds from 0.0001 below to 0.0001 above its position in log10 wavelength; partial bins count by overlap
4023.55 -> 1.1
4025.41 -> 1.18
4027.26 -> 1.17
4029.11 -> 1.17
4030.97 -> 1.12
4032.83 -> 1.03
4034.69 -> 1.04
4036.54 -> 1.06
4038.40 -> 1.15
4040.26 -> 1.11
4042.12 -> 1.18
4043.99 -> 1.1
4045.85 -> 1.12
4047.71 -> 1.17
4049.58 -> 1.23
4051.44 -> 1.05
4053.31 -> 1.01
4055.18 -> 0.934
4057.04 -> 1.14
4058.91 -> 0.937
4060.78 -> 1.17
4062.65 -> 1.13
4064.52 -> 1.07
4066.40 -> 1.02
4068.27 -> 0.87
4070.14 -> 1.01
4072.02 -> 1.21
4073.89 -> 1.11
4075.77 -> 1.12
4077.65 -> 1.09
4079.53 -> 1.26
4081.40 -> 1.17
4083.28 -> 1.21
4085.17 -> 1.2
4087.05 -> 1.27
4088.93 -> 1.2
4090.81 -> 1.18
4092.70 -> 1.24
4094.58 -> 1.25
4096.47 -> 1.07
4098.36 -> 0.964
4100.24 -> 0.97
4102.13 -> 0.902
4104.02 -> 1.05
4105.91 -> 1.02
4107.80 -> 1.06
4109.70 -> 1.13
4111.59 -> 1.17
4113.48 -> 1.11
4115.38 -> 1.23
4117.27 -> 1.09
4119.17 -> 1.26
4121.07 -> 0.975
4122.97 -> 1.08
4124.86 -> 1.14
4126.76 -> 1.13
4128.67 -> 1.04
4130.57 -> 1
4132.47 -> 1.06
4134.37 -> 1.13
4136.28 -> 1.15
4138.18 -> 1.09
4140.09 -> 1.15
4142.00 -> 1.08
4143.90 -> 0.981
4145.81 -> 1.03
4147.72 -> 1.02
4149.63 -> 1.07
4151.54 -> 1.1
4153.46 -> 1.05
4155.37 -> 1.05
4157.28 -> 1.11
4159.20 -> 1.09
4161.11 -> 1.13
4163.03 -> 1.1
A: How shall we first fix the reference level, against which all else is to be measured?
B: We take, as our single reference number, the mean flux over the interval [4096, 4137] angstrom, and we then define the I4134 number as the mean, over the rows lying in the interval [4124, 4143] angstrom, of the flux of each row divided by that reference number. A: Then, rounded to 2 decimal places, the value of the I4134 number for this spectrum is 1.02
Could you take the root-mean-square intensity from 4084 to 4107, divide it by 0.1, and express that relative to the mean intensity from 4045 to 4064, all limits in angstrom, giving 10.3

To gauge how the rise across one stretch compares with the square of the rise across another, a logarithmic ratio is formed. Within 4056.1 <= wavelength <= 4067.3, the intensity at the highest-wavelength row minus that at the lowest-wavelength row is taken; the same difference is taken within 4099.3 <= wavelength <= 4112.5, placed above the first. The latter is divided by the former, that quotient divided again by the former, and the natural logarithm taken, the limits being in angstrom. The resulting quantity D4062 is 2.6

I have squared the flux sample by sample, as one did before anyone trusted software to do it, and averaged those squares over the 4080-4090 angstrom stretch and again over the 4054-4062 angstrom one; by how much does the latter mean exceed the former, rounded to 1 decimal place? -0.4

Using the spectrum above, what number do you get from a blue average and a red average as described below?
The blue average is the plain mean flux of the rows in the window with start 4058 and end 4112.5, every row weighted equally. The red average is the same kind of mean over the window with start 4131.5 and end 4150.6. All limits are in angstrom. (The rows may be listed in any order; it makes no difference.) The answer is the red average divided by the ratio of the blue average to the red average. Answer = 1.05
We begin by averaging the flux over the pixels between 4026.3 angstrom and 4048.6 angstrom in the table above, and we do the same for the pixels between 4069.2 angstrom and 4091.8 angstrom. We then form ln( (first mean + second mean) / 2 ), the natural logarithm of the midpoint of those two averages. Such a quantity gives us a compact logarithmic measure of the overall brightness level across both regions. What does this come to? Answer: 0.134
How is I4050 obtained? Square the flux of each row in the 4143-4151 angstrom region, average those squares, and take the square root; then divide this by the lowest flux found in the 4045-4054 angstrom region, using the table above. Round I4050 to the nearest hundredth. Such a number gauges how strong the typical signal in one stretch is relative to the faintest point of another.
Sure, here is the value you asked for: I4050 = 1.02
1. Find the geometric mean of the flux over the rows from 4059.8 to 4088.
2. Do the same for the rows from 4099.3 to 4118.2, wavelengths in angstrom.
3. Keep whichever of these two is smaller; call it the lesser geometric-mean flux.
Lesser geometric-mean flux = 1.07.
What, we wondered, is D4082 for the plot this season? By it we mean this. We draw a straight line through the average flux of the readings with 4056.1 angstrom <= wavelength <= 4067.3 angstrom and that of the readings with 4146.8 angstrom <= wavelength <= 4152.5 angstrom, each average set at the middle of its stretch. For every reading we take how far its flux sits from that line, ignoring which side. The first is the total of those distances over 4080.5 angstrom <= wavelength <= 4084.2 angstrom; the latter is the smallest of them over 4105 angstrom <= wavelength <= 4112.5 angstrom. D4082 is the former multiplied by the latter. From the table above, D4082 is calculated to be 0.0024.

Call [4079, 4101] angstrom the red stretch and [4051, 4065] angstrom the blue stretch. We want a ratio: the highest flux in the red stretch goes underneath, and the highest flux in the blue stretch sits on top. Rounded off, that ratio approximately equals 0.92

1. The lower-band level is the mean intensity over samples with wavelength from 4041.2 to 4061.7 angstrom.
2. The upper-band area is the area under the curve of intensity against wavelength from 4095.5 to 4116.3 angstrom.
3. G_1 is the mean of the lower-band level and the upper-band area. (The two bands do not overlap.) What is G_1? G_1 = 11.6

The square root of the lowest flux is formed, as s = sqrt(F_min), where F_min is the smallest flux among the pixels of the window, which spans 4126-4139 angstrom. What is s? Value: 1.000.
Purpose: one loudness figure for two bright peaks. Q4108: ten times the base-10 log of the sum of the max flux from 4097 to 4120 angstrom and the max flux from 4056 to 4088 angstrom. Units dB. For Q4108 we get 4.03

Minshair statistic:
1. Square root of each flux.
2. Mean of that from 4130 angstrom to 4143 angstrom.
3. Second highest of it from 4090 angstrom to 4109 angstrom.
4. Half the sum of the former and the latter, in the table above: 1.08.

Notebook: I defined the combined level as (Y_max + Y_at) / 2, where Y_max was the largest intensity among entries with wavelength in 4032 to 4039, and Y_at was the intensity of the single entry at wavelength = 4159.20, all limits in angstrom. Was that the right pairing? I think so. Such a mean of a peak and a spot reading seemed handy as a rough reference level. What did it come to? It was 1.12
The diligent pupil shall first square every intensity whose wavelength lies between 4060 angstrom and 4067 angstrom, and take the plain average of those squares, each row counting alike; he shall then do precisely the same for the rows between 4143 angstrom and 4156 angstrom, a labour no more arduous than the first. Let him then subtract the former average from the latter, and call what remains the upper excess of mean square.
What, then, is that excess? -0.12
